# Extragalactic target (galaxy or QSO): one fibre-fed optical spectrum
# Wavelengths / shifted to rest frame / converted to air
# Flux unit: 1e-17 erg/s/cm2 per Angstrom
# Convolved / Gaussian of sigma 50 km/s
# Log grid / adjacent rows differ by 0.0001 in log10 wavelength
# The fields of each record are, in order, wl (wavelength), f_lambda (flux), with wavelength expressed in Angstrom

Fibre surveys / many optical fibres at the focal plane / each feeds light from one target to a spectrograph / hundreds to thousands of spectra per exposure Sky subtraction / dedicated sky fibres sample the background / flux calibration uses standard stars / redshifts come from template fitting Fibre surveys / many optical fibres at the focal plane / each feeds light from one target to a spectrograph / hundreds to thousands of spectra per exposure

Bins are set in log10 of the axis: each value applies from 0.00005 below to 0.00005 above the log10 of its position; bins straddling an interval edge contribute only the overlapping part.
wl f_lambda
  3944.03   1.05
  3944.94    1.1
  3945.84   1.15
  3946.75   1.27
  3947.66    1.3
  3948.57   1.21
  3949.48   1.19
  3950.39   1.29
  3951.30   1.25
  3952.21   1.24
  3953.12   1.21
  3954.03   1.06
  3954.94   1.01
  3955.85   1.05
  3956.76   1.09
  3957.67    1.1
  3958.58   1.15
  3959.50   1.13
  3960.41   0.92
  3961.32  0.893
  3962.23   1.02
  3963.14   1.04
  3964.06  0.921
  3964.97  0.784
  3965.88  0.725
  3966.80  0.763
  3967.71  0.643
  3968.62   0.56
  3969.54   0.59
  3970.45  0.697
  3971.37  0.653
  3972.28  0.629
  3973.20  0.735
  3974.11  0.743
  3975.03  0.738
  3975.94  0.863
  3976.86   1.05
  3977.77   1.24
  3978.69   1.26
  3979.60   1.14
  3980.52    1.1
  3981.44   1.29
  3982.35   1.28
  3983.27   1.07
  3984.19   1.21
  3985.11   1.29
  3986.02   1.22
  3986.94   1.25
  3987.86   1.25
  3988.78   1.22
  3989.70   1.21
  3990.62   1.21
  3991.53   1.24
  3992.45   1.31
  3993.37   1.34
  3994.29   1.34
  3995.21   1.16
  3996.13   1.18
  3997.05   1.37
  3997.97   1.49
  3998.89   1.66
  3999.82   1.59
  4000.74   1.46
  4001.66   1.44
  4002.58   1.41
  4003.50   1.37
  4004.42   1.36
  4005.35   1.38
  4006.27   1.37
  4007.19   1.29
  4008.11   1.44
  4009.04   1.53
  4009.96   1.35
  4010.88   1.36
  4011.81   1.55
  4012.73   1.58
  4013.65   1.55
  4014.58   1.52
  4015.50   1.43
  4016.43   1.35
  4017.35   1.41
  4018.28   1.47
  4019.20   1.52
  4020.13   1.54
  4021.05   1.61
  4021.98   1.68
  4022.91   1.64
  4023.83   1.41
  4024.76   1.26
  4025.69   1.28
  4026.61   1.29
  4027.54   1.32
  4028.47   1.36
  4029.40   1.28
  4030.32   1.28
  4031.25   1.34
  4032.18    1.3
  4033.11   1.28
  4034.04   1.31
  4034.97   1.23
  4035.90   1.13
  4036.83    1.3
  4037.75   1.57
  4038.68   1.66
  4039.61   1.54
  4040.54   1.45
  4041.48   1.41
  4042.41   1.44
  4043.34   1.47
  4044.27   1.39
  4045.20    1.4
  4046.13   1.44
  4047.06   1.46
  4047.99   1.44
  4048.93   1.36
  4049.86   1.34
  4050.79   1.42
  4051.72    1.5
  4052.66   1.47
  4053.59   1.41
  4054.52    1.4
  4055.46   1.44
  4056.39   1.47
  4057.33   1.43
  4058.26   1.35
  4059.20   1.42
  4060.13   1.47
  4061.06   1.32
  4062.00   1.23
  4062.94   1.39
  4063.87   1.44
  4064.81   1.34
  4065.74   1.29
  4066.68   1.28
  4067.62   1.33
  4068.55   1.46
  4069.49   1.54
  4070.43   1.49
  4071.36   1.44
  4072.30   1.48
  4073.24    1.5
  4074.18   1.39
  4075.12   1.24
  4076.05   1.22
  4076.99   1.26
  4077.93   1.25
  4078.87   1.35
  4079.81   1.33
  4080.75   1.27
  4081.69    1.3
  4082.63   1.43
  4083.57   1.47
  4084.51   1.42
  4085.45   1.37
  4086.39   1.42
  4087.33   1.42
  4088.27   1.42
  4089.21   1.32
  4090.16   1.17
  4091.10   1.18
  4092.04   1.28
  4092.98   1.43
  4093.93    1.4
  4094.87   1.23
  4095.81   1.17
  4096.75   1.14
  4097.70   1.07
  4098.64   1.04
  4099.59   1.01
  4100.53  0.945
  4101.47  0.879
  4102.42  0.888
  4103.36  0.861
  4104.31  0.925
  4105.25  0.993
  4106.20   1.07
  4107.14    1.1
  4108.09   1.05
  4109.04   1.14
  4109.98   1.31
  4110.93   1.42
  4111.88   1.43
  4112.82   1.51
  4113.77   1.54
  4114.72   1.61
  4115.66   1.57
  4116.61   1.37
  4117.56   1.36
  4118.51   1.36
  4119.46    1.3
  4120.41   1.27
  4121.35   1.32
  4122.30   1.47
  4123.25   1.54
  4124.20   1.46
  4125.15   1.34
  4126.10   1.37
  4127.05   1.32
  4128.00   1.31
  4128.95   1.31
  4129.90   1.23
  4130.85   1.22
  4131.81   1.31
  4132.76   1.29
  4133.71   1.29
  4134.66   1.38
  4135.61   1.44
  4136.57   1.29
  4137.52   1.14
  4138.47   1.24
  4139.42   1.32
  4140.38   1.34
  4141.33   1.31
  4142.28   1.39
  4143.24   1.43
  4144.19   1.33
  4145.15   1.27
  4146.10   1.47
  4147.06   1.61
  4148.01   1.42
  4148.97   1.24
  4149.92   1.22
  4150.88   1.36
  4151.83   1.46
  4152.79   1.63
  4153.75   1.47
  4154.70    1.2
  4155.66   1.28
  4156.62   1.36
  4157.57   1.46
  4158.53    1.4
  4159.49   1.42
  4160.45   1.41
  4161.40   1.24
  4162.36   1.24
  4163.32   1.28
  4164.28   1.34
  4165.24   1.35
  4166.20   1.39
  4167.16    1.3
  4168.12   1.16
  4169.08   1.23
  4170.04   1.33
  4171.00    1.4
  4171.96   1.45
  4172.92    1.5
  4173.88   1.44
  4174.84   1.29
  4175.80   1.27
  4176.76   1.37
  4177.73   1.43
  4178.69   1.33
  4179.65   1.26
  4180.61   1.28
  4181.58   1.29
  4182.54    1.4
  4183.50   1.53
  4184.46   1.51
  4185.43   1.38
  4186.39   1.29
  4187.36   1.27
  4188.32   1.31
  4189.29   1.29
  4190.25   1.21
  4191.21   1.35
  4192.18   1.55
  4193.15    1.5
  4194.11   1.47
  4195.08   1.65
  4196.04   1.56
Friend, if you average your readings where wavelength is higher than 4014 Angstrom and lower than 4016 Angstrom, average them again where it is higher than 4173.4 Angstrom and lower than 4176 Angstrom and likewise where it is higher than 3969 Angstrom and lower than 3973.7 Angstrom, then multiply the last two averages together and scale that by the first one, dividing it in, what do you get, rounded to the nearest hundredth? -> 0.60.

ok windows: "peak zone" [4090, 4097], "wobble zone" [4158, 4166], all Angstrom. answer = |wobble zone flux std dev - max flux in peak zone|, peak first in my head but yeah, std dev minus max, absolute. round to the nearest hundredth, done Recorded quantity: 1.36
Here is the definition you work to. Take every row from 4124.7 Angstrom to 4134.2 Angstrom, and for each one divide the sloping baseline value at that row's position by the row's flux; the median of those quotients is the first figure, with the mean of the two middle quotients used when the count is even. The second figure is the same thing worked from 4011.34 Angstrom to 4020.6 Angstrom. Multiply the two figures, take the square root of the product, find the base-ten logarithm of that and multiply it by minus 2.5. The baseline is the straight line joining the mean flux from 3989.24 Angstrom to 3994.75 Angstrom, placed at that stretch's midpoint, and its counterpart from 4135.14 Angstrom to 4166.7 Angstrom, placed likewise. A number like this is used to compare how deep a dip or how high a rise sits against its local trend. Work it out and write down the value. 0.1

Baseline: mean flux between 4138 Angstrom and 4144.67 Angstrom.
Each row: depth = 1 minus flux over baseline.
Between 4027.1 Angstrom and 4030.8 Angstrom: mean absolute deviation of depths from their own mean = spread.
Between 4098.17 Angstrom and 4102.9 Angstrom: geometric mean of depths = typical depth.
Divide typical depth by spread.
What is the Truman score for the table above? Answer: 13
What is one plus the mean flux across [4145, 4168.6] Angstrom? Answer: 2.36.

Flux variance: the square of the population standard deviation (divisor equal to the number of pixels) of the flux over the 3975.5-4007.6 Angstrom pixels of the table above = 0.022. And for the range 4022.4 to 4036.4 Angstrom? 0.011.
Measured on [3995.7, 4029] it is 0.014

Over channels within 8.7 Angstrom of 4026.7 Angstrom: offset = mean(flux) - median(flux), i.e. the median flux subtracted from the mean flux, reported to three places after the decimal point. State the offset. 0.069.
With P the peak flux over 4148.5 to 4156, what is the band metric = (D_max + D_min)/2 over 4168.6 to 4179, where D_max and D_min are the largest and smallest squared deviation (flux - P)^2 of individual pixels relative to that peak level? 0.088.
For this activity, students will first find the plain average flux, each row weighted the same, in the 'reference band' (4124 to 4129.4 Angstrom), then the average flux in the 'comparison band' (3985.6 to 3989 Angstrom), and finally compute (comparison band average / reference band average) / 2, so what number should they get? 0.46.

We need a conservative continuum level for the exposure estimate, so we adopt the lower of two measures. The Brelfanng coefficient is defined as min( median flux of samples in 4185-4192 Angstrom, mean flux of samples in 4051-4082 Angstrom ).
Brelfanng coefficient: 1.29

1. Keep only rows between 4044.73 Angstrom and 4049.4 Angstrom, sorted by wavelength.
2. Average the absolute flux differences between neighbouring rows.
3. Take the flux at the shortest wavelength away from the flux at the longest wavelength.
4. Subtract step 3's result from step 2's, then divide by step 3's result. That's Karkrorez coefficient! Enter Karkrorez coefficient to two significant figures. -2.0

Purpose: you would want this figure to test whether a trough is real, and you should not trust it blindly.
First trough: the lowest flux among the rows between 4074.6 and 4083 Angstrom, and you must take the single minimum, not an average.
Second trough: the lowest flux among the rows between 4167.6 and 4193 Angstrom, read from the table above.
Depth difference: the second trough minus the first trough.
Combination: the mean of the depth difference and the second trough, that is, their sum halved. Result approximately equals 0.55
